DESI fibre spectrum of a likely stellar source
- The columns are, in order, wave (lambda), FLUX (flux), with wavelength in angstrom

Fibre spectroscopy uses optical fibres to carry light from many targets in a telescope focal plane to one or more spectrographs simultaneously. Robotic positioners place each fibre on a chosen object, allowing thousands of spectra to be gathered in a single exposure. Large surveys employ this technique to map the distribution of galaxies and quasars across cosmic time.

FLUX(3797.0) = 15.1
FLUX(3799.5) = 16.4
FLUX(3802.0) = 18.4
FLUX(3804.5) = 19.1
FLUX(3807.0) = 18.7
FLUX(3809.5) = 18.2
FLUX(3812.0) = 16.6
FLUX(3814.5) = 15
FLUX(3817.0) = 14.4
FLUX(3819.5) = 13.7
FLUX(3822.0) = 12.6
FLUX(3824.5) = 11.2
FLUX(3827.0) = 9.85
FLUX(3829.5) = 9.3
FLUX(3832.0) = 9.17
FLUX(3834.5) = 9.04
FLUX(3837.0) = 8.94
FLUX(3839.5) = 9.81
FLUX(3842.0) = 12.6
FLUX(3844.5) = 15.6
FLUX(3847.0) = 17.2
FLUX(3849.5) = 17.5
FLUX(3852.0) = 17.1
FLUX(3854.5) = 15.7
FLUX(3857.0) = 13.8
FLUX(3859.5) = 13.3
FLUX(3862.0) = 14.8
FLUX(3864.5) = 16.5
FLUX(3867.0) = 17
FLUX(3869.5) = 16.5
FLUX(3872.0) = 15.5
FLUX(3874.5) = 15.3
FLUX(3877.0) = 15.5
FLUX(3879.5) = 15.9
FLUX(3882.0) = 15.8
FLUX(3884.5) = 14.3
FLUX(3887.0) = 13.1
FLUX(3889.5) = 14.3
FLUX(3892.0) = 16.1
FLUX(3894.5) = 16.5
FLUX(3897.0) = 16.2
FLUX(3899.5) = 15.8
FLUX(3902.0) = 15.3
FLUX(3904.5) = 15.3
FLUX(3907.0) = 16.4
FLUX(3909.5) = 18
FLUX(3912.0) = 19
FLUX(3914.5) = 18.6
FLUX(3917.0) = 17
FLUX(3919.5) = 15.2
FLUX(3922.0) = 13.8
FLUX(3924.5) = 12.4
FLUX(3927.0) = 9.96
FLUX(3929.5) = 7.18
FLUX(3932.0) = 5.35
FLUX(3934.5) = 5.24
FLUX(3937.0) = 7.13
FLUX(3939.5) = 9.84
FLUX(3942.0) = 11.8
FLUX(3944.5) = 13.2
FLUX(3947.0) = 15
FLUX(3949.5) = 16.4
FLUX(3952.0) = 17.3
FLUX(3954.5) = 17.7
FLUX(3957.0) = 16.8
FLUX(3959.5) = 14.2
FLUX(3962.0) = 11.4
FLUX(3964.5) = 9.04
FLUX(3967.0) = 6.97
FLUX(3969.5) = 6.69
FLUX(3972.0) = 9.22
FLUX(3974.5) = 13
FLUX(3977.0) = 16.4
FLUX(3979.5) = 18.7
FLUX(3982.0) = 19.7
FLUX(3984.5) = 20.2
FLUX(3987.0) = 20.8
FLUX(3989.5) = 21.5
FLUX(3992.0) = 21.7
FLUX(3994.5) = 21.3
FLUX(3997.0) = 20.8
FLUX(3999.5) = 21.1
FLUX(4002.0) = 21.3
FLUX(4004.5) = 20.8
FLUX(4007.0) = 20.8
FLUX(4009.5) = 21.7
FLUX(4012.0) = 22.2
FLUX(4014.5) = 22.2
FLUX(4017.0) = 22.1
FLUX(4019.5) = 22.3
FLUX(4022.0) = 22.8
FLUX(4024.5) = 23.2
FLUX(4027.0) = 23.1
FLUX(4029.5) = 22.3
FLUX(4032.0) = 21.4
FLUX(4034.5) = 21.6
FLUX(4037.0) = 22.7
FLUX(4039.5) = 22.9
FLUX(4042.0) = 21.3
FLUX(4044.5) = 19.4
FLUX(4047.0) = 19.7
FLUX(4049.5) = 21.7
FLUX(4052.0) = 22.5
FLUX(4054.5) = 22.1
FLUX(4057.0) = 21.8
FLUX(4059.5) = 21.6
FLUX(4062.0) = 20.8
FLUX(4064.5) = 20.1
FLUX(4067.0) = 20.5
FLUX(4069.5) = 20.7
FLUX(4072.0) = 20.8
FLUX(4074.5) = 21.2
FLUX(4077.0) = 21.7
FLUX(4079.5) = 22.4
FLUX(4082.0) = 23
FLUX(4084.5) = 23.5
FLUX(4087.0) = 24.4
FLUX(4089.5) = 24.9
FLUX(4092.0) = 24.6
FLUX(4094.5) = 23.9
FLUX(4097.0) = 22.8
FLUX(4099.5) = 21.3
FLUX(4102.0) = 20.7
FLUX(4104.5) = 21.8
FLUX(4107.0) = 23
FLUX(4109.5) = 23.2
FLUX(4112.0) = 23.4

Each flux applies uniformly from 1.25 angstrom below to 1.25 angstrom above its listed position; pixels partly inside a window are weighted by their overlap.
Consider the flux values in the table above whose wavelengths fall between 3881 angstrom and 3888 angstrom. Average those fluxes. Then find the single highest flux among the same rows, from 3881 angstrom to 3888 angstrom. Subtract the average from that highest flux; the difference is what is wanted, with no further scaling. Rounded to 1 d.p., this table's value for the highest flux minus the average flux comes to 1.4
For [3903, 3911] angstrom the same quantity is 1.4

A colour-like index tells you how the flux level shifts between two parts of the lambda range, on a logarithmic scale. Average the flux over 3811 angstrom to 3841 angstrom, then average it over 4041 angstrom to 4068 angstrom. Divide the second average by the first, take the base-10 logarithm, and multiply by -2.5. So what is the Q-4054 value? -0.6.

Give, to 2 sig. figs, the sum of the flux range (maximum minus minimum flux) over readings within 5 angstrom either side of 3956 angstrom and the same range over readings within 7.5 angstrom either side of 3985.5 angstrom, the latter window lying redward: 6.5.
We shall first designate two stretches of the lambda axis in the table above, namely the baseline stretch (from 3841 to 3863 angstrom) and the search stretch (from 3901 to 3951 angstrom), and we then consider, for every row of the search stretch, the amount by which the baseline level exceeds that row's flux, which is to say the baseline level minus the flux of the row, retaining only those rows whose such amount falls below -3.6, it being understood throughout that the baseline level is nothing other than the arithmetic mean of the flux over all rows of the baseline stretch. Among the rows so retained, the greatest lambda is 3912.0 angstrom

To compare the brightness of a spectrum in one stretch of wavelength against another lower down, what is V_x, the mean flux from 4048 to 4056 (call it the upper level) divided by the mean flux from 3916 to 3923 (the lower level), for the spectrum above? 1.44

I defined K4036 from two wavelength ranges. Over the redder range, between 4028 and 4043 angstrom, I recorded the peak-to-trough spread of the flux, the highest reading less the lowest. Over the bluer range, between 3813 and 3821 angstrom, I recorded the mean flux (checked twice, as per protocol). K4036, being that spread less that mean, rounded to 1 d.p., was -12.8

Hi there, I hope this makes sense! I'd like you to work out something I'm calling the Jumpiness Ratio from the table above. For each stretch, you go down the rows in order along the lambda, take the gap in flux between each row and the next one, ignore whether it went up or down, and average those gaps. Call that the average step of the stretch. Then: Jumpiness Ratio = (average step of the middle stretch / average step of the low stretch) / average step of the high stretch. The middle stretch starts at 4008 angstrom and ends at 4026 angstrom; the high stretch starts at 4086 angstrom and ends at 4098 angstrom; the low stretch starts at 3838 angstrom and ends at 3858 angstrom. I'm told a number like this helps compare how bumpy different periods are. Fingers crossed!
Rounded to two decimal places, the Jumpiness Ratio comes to 0.27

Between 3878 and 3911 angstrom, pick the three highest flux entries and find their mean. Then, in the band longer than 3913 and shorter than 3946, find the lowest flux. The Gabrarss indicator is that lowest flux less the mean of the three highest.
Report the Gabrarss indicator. -12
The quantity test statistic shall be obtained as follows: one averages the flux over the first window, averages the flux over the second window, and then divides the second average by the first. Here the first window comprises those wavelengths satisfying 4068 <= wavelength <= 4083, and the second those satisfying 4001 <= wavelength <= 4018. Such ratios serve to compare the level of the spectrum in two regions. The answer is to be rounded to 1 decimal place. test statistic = 1.0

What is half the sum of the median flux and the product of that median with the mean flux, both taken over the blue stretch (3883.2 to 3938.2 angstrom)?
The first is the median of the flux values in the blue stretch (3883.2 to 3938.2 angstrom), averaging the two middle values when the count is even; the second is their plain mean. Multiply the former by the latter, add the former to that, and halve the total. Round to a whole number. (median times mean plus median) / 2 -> 112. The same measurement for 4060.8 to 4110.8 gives 257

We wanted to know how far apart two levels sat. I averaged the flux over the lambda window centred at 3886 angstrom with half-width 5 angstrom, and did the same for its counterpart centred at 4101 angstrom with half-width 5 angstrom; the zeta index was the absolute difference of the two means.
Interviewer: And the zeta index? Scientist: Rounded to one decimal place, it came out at 7.3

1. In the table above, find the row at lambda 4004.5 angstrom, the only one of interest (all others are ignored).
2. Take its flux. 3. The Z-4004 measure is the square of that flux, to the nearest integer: 433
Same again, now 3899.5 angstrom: 250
